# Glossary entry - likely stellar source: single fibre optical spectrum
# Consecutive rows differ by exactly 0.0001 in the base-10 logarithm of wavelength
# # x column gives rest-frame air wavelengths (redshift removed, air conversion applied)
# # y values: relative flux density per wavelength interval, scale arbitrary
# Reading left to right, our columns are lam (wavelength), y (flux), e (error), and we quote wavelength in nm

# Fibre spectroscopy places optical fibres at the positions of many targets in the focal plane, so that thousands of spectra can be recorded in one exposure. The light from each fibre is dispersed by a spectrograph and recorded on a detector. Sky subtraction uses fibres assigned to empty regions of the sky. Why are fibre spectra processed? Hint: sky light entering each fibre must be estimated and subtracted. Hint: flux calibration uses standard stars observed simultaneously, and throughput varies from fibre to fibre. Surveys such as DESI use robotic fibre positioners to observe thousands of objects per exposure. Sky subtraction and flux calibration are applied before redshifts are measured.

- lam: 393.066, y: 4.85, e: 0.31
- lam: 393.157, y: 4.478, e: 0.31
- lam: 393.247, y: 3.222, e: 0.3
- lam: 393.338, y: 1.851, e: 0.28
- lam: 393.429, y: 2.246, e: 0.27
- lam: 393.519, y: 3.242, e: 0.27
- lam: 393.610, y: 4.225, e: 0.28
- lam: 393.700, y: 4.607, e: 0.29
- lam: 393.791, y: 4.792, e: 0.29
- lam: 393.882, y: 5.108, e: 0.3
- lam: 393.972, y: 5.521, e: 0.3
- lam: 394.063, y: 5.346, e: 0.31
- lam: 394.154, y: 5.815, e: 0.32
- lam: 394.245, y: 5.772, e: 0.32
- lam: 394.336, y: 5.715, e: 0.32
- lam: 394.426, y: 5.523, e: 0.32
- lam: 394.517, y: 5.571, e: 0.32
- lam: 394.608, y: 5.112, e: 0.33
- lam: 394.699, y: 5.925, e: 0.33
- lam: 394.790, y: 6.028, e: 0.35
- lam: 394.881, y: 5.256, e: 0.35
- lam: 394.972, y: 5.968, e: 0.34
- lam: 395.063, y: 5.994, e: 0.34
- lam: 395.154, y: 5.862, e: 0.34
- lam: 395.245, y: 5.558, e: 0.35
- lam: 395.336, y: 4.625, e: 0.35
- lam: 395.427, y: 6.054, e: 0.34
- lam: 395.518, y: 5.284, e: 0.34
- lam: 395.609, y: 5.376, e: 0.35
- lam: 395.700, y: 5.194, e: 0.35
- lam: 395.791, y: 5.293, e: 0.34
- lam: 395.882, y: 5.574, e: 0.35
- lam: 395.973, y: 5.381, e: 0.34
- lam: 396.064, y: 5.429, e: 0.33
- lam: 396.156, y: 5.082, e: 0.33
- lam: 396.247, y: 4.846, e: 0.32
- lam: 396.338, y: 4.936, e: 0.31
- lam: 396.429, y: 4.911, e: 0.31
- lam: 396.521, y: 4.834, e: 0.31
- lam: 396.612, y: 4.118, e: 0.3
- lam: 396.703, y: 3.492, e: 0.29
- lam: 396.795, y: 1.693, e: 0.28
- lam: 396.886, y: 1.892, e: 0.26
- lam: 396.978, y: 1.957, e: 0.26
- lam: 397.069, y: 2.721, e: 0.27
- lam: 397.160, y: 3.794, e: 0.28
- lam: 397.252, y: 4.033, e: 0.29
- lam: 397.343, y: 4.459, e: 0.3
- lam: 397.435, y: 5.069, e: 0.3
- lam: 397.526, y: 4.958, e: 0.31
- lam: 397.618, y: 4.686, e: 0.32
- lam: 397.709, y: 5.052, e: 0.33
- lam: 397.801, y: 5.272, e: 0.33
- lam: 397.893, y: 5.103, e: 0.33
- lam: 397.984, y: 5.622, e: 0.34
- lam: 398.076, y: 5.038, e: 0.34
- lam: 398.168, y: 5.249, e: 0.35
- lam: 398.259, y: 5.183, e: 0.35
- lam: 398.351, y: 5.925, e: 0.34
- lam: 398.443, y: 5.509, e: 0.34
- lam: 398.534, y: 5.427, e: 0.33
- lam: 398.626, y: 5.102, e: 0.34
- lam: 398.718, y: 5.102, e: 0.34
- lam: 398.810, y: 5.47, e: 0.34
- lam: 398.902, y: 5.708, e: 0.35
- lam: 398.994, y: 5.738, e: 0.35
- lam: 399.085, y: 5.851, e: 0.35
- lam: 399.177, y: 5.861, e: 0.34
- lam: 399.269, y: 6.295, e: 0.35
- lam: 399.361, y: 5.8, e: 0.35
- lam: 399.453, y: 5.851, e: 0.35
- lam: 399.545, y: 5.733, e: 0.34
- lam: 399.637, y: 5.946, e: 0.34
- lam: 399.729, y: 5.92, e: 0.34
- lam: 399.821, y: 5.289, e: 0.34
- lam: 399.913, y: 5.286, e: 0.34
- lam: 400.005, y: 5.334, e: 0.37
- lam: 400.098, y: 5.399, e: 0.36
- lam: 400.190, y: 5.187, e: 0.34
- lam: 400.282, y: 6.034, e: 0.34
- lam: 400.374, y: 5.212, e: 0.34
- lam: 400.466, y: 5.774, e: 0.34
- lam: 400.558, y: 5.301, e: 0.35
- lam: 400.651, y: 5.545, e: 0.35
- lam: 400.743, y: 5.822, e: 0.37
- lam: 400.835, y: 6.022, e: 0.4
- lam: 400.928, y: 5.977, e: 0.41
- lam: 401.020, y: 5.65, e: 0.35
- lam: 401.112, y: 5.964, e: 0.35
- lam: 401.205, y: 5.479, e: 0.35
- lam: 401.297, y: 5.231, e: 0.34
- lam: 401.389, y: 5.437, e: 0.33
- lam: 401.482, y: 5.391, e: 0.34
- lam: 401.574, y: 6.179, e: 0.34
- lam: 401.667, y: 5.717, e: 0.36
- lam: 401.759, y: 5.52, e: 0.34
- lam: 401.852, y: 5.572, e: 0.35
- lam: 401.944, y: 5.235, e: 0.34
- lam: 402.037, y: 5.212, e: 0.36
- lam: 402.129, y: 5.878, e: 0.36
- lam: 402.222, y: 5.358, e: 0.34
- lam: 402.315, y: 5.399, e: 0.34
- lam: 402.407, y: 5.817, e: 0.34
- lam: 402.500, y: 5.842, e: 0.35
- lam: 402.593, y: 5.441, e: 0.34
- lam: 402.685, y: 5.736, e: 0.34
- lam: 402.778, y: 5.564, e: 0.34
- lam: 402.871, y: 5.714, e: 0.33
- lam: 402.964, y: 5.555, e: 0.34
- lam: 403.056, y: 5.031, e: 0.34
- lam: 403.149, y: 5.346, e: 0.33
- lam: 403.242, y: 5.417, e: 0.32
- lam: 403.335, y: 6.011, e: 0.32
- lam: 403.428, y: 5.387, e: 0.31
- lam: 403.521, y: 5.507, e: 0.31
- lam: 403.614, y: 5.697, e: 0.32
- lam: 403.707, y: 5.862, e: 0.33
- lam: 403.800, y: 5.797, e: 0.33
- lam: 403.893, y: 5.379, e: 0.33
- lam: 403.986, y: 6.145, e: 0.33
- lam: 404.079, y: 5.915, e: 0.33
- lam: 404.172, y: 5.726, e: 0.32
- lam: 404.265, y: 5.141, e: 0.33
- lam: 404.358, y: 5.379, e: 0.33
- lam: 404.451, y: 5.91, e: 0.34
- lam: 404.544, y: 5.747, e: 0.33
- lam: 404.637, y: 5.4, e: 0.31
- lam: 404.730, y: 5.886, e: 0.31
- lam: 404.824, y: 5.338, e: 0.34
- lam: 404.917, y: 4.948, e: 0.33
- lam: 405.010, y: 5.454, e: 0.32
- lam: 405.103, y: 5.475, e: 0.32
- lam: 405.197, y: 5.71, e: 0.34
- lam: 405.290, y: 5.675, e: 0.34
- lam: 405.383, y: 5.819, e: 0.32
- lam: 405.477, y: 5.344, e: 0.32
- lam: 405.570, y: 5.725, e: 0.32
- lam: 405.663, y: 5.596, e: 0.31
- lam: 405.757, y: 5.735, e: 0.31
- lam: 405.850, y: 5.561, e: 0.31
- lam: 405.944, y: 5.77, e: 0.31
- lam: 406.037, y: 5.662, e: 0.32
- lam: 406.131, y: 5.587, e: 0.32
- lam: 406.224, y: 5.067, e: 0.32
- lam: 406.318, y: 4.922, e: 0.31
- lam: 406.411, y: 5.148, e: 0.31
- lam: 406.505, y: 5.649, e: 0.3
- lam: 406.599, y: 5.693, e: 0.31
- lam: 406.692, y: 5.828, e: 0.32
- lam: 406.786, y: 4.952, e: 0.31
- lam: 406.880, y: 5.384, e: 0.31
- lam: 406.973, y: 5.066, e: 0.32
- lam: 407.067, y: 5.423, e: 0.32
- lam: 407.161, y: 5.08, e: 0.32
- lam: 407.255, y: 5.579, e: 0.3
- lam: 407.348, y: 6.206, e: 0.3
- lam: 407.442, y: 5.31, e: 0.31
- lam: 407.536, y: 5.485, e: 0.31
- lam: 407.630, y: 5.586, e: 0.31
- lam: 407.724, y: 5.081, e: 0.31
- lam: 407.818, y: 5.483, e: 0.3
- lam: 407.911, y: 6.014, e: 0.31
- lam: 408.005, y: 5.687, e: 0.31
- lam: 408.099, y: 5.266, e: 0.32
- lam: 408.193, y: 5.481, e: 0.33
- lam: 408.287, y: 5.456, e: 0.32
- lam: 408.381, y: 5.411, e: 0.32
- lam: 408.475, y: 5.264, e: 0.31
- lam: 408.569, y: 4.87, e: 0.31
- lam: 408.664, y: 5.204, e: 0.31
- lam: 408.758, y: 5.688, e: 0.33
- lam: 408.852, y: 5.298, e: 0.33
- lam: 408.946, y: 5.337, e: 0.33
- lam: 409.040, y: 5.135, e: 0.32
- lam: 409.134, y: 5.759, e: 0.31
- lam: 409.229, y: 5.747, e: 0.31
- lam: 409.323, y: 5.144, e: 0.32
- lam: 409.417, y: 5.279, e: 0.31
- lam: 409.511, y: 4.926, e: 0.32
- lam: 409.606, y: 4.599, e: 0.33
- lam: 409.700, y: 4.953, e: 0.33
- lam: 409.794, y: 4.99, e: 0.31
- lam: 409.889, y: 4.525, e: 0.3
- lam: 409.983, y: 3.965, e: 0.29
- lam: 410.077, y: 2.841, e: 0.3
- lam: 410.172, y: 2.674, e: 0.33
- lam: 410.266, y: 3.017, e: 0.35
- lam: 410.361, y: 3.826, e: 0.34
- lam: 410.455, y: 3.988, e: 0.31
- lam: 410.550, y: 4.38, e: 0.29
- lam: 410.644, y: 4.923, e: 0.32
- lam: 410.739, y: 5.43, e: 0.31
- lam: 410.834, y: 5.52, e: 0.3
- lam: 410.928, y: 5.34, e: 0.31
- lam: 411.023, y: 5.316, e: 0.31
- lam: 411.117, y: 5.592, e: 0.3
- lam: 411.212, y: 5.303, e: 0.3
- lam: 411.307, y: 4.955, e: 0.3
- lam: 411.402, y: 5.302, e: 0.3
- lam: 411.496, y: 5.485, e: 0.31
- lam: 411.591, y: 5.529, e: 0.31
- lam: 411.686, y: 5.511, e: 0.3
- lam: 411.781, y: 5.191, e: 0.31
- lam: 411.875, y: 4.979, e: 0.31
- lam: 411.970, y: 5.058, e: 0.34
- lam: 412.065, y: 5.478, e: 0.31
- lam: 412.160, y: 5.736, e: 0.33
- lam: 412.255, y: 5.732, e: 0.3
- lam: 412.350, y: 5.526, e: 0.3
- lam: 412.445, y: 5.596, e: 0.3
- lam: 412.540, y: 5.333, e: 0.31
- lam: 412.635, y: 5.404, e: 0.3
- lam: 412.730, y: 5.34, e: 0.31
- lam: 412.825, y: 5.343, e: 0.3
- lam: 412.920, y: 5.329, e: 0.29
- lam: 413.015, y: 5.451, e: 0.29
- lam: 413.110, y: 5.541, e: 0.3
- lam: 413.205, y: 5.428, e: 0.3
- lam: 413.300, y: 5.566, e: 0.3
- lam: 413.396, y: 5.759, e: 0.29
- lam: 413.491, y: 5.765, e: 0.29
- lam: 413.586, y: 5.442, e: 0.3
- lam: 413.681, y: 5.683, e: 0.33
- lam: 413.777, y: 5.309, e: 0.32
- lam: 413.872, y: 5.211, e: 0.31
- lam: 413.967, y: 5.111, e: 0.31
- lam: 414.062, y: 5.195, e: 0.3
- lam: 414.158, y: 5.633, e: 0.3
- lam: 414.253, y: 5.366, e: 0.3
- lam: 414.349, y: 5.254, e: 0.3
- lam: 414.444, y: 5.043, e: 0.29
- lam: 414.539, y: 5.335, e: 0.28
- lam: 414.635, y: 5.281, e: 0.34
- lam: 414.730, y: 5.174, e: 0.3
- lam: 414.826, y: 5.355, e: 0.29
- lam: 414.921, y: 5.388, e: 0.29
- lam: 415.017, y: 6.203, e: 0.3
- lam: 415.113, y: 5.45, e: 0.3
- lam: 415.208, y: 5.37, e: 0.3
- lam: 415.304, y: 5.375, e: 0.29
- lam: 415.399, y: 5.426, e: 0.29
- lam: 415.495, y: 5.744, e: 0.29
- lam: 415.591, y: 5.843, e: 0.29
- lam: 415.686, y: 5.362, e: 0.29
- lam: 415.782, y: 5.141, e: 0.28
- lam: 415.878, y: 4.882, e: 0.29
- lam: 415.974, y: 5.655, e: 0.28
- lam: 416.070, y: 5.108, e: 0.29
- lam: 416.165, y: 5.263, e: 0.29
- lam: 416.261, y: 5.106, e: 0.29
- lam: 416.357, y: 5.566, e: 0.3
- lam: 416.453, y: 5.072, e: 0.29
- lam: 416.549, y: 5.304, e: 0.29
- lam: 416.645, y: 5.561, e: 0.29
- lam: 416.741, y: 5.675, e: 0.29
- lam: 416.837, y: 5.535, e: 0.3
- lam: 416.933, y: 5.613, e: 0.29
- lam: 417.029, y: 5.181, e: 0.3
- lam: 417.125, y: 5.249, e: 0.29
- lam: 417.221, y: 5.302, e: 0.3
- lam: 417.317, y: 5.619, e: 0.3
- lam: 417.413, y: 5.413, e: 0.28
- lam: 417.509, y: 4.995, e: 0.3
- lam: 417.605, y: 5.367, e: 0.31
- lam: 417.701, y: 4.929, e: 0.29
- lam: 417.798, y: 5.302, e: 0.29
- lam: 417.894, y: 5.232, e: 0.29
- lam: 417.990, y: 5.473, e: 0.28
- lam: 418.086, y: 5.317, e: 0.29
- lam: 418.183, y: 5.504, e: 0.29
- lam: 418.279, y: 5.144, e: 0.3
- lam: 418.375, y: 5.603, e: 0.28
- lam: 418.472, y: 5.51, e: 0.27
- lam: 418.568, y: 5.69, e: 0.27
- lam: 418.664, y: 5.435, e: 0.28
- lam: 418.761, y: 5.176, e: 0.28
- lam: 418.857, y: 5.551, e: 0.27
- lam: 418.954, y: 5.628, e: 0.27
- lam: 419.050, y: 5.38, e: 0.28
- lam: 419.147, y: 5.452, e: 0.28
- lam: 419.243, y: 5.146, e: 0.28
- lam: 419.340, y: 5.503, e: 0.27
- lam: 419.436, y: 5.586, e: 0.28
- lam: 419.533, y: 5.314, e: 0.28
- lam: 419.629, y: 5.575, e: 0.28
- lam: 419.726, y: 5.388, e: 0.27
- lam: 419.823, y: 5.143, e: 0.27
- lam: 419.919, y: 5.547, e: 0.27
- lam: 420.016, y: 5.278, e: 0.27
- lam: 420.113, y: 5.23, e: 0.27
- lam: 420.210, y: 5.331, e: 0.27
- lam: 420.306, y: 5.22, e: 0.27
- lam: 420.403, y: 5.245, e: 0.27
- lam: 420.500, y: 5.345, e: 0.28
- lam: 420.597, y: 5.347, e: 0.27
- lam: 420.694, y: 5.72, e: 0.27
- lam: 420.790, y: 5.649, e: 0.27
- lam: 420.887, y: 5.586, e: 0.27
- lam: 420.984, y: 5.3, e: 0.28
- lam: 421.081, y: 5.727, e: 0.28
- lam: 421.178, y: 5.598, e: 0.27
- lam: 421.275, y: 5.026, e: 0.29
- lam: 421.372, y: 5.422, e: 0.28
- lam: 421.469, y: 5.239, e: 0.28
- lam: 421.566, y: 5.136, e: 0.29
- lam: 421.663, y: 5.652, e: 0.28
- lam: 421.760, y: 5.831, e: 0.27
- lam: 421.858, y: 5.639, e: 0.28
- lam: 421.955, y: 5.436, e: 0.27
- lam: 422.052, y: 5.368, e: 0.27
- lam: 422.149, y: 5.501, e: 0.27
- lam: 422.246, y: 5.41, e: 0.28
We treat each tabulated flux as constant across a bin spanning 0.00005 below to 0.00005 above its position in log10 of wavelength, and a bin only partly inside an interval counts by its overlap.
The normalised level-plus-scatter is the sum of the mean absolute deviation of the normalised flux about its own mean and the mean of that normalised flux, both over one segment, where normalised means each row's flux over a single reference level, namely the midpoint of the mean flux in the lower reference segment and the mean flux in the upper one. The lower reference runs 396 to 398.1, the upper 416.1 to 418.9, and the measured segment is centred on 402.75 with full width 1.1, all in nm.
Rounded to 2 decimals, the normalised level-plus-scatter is 1.18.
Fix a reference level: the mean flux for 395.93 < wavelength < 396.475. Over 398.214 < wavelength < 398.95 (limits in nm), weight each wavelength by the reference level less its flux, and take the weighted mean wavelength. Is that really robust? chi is 398.58 nm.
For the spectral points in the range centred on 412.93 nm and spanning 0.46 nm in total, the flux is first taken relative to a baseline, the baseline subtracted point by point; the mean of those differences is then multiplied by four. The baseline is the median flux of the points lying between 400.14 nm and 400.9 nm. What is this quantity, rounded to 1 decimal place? -1.0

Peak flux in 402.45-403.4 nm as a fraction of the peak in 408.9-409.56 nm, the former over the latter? 1.044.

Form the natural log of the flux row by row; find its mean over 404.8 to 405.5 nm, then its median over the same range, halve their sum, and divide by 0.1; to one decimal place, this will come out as 17.0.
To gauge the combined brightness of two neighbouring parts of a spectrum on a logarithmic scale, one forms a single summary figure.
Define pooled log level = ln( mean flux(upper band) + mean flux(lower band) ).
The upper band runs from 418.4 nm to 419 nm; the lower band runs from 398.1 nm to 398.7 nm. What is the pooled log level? 2.39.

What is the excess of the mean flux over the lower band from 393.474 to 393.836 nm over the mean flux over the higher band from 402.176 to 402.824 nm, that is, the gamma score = -1.4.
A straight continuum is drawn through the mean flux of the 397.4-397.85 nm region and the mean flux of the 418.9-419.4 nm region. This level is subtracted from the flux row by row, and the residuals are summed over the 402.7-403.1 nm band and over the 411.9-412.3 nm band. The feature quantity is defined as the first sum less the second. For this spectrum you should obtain 0.6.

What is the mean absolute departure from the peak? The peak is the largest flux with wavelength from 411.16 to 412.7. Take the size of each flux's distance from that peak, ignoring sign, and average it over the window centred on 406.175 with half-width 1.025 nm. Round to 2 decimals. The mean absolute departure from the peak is 0.28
